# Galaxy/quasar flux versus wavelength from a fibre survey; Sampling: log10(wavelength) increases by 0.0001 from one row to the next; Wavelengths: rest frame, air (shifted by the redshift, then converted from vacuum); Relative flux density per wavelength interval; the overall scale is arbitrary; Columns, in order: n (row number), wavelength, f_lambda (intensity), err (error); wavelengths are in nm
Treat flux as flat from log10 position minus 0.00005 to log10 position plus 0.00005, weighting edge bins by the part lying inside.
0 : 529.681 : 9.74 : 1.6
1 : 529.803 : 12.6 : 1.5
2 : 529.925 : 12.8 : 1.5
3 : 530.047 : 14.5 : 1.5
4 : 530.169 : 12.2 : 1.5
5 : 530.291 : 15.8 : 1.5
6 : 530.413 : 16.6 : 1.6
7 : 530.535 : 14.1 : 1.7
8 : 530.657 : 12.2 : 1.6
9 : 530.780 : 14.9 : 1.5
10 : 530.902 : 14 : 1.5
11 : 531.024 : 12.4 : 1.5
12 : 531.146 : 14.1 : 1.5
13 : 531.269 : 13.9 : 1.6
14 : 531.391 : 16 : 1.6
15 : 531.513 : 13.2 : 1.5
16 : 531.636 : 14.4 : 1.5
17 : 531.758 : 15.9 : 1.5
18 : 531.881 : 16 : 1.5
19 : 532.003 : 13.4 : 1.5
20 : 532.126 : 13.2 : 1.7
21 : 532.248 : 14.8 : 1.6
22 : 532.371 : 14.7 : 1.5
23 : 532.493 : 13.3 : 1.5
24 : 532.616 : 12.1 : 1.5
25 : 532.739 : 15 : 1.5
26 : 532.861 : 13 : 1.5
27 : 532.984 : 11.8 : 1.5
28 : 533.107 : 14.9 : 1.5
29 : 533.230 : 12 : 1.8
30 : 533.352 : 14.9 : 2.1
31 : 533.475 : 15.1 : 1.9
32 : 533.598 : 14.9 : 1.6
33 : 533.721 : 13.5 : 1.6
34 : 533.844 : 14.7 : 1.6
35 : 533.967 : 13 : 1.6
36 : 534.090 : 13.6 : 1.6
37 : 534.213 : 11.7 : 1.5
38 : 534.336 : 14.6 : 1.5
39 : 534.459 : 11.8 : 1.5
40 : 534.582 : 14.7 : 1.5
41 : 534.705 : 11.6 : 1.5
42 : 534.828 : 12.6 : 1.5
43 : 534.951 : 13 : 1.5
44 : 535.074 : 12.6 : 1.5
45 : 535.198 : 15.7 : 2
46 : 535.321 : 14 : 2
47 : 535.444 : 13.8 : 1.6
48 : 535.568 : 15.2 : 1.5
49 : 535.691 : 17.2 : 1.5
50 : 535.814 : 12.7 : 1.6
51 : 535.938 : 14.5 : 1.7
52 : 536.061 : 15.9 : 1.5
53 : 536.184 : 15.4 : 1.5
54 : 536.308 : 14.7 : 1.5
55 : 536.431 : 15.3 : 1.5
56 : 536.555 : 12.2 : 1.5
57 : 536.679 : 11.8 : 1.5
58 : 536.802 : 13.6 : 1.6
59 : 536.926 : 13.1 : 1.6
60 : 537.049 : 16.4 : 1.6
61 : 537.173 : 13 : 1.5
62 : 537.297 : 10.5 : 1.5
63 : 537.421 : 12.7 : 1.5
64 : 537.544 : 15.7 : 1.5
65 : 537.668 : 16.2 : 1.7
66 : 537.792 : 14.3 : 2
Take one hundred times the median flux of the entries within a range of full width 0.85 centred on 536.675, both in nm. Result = 1360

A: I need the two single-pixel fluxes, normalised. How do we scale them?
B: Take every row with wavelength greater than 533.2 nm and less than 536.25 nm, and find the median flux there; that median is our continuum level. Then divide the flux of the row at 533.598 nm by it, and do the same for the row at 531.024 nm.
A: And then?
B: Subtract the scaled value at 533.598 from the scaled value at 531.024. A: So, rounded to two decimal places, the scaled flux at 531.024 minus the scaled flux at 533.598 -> -0.18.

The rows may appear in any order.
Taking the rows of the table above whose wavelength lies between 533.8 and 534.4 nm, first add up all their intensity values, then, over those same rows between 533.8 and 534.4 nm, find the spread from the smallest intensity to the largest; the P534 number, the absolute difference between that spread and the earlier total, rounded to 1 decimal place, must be 64.6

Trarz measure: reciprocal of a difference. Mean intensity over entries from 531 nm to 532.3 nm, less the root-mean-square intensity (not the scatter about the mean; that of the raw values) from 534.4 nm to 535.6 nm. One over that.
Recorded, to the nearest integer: 1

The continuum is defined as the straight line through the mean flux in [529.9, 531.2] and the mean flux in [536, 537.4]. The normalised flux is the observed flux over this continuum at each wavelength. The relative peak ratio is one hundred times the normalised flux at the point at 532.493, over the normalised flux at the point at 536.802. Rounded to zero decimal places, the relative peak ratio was 97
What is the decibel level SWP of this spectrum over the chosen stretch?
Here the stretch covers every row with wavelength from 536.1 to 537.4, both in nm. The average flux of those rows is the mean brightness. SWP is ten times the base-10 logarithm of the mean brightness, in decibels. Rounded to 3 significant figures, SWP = 11.3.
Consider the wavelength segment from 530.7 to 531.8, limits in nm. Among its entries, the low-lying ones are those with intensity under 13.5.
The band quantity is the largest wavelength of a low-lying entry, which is 531.513 nm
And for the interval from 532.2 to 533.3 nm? 533.230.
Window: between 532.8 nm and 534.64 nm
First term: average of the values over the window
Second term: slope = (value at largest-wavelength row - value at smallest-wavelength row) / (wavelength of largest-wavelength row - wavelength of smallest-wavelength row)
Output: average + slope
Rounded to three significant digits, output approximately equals 14.6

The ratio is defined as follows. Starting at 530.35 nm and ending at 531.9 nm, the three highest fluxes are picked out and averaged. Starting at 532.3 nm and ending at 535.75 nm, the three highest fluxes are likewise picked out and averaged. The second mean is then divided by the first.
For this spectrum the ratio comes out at 0.99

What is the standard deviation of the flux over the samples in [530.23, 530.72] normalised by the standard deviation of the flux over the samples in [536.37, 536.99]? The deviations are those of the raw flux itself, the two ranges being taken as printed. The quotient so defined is 1.4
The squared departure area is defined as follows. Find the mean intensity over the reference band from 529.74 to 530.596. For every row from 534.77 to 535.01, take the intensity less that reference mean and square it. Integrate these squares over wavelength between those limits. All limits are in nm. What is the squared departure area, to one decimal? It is 0.4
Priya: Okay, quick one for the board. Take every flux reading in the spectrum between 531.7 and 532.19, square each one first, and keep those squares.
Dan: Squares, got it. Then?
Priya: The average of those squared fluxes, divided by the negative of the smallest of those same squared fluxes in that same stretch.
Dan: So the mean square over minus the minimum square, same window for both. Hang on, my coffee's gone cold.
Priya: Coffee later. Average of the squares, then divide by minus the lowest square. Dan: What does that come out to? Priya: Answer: -1.24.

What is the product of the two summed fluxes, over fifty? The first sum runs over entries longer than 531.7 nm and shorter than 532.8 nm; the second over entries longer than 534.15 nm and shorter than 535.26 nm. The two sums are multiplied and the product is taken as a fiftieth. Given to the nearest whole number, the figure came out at 304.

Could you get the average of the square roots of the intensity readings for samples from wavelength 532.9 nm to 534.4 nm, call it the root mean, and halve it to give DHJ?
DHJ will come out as 1.85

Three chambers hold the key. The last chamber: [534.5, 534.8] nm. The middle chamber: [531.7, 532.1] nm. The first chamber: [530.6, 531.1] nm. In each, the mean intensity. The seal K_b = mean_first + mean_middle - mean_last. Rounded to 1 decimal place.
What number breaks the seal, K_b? 15.3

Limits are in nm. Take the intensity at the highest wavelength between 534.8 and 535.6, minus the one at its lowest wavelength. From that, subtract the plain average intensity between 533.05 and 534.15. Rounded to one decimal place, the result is -11.5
